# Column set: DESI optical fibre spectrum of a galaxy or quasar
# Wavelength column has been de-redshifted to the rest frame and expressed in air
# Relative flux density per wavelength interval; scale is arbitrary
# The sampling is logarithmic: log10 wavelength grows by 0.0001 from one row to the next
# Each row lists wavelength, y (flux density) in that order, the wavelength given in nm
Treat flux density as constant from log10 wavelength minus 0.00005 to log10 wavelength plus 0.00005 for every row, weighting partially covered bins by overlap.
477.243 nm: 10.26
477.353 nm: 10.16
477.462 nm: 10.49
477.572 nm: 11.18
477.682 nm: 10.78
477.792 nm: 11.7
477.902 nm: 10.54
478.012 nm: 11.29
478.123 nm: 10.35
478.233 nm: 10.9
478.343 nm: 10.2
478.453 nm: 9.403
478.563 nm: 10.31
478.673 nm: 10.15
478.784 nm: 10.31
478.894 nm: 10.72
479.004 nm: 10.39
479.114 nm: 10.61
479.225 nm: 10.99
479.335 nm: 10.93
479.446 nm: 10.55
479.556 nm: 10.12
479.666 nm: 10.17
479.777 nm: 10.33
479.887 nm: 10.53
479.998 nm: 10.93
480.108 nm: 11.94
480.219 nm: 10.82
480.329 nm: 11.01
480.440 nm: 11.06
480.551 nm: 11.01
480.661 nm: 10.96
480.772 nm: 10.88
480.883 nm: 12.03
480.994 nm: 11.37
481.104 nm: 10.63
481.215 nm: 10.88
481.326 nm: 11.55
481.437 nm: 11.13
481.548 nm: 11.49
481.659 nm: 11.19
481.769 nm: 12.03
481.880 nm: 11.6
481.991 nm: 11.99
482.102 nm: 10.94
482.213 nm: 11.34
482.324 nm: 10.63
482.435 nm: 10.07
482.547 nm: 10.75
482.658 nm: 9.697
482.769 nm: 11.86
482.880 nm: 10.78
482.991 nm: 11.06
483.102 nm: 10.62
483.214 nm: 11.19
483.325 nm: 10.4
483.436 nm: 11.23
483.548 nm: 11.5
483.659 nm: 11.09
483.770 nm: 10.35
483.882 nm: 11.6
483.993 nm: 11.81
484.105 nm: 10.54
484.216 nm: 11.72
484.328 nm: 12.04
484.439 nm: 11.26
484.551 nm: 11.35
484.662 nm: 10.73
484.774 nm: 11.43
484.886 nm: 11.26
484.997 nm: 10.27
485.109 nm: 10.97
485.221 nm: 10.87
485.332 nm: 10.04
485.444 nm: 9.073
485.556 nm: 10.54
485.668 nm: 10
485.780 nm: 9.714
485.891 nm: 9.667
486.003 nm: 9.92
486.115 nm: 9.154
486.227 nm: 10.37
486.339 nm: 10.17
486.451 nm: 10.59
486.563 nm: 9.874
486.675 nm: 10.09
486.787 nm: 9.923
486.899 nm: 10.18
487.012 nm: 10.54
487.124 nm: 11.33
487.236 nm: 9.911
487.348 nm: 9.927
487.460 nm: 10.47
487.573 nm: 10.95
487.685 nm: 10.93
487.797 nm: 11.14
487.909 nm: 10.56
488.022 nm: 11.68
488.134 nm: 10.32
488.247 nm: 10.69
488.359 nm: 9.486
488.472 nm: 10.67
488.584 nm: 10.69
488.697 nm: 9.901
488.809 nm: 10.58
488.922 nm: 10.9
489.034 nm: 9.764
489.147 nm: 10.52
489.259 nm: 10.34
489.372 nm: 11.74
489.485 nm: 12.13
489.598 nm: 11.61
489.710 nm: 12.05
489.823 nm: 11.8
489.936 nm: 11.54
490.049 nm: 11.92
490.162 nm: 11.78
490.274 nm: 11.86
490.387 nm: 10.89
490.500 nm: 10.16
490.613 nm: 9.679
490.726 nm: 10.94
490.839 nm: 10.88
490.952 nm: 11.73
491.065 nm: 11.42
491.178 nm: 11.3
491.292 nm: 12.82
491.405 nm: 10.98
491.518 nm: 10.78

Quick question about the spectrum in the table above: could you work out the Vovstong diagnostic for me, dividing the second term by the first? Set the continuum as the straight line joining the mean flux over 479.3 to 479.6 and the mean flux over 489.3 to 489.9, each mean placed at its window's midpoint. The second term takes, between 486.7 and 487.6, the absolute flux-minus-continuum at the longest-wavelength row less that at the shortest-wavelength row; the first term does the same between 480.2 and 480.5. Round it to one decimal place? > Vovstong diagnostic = -4.4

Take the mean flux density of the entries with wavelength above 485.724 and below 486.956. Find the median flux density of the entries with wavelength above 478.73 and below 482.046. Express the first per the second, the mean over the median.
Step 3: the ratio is 0.91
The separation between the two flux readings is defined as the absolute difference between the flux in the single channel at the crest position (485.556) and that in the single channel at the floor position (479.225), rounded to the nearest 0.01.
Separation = 0.45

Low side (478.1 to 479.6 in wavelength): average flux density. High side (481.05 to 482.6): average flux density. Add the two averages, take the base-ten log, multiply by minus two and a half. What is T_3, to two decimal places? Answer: -3.34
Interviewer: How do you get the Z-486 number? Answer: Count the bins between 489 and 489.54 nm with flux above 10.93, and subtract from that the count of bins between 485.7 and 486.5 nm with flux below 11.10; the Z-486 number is -5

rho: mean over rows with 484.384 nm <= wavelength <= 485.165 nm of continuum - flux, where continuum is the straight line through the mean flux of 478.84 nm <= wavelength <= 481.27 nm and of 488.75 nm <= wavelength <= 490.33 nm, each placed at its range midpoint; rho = 0.1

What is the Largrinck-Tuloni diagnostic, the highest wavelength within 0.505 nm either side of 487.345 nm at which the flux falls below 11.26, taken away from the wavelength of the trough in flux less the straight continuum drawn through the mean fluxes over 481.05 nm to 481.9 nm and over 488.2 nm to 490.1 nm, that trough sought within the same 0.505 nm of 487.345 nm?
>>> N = -0.56 nm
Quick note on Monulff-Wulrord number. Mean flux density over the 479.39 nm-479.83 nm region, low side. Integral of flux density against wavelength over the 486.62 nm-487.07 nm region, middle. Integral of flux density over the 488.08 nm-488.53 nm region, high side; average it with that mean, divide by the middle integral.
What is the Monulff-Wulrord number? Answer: 1.63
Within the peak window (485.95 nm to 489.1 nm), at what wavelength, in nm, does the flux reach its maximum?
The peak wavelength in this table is 488.022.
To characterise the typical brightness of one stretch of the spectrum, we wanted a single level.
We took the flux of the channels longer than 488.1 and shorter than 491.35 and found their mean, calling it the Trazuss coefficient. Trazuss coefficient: 11.0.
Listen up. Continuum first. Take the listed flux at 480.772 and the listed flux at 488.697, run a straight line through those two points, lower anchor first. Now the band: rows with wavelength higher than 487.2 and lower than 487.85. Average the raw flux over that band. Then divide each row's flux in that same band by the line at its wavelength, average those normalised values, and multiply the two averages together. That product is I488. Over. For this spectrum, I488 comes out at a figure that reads 11.1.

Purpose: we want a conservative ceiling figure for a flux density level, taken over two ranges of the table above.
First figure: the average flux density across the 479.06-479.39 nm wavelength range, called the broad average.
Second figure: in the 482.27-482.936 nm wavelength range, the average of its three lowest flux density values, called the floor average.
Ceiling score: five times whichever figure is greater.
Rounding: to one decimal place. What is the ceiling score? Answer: 54.2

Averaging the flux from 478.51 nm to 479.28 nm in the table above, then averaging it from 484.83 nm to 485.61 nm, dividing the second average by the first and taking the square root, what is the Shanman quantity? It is 1.00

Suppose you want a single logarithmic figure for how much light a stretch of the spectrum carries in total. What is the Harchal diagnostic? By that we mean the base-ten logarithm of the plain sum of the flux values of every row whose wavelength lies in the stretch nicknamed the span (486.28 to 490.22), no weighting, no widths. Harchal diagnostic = 2.58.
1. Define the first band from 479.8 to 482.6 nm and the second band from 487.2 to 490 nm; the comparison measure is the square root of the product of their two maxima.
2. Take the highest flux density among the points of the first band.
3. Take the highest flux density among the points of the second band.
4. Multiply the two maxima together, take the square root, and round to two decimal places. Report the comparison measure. 12.08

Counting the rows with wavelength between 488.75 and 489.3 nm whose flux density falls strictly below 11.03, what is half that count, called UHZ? 2.5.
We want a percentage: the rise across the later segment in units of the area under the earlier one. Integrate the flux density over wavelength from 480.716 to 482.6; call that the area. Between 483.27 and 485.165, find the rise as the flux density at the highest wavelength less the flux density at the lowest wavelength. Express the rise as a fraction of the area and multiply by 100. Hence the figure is 3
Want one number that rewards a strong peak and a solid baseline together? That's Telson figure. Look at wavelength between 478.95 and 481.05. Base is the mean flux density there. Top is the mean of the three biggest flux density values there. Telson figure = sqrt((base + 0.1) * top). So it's 11.37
